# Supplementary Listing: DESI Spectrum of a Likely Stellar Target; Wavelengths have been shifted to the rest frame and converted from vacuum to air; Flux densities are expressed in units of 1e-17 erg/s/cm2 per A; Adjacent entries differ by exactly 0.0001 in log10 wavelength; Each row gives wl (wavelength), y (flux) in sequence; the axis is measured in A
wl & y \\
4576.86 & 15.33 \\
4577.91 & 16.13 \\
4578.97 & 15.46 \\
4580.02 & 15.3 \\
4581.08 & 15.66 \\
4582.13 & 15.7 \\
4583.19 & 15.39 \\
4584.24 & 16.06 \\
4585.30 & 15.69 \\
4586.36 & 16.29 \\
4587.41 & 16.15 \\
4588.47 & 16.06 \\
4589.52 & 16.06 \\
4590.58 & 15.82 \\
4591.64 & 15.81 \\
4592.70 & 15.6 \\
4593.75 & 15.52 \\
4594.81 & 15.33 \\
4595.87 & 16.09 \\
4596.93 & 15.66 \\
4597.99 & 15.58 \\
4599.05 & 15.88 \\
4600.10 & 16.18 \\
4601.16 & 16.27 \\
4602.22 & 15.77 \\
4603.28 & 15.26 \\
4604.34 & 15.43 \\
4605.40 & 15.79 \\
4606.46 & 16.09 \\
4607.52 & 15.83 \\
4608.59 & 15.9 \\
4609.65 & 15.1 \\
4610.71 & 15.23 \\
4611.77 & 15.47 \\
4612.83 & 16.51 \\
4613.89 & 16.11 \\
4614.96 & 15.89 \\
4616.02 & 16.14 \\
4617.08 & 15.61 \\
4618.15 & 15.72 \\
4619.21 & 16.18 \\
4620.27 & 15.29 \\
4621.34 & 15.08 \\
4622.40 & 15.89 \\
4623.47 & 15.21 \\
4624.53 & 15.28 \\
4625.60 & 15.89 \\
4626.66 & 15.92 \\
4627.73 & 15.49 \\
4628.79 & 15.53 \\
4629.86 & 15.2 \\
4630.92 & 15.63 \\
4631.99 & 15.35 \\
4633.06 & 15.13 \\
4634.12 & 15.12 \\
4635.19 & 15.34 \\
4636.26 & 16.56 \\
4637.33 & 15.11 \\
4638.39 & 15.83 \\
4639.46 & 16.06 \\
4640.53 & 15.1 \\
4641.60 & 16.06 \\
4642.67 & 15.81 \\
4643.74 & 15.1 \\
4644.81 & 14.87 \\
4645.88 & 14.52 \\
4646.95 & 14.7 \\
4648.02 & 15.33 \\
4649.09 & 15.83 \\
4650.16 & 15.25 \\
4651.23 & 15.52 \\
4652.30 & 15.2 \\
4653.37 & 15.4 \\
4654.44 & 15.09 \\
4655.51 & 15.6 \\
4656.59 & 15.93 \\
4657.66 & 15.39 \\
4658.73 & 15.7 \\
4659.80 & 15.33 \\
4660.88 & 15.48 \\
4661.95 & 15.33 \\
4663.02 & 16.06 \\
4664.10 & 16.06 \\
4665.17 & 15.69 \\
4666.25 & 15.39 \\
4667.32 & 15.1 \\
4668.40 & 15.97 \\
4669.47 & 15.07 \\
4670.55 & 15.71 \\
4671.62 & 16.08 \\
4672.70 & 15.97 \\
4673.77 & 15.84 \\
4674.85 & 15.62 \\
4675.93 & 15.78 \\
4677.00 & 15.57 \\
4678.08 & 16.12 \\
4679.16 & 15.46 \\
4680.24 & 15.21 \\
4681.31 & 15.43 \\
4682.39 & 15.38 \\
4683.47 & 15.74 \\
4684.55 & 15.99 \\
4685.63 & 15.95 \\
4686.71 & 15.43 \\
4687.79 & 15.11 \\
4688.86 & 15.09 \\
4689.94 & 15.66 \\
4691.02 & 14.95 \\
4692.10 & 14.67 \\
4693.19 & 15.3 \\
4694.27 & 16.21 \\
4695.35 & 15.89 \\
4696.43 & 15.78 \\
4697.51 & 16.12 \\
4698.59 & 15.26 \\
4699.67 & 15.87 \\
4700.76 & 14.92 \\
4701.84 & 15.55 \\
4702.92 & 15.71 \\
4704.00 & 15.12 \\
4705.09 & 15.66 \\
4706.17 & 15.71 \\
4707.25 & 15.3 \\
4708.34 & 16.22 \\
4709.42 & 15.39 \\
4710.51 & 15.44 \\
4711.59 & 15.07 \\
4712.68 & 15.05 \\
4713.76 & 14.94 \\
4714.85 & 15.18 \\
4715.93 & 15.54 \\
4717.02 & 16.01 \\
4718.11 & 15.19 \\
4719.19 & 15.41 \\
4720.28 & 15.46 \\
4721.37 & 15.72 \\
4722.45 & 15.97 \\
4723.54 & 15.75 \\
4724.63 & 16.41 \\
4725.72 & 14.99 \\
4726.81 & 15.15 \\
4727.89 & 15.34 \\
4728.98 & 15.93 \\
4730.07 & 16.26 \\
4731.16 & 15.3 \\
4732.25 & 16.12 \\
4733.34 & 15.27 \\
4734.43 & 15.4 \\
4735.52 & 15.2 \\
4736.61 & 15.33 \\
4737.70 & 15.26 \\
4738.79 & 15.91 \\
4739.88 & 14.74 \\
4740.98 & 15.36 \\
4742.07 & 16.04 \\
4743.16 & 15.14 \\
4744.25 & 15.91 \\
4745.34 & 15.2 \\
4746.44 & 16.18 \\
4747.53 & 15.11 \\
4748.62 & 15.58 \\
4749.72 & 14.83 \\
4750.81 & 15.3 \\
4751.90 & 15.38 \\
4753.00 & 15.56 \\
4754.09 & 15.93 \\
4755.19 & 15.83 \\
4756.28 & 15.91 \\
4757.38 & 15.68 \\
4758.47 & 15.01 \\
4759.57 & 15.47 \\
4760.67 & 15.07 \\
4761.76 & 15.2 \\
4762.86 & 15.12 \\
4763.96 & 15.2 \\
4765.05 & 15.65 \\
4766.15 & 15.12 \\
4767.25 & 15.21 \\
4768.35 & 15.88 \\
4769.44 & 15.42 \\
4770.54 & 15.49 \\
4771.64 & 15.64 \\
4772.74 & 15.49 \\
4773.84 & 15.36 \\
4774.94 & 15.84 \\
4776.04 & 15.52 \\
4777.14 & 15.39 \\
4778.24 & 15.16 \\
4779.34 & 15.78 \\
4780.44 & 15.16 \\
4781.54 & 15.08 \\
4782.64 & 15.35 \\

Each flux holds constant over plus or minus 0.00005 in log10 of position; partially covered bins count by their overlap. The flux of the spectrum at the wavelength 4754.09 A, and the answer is 15.93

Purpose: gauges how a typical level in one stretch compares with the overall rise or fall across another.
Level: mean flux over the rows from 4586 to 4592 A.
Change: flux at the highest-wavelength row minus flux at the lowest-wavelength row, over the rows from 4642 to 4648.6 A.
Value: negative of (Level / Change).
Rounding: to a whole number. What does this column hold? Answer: 33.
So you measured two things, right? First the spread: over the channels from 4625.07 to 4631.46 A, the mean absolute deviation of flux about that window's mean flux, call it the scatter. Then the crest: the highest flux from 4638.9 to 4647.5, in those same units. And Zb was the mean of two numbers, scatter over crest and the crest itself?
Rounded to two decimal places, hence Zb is 8.04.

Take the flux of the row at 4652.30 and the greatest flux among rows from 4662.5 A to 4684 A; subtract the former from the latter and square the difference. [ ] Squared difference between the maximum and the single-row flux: 0.85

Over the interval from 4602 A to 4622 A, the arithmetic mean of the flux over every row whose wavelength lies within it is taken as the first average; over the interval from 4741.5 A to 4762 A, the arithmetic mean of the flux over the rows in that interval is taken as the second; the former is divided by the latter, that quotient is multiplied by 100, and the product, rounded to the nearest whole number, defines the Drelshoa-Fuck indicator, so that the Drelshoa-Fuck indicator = 101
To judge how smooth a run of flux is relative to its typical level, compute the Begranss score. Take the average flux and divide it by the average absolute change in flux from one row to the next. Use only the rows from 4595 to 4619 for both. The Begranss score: 47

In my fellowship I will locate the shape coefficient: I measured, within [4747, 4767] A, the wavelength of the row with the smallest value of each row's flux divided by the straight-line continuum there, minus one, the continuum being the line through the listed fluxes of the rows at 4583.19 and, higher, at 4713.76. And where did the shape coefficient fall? 4749.72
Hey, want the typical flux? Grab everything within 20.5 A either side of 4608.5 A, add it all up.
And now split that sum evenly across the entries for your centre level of 15.73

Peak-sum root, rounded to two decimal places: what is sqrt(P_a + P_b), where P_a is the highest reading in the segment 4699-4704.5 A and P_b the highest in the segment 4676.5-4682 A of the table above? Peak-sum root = 5.66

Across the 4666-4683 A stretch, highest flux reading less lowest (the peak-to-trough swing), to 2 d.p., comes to 1.05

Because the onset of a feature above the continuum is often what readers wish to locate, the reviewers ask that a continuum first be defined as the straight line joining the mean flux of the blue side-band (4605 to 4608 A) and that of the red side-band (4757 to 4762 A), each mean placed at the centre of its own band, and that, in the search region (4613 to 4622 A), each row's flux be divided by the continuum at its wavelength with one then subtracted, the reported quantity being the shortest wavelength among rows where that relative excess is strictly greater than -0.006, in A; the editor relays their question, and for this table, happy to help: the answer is 4613.89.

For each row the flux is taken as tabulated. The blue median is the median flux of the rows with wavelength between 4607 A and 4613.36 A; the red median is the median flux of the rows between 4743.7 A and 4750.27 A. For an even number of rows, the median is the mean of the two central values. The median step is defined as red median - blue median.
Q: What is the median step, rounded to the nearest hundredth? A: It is -0.26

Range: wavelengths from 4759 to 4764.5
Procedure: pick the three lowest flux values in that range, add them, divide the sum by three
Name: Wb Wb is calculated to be 15.1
